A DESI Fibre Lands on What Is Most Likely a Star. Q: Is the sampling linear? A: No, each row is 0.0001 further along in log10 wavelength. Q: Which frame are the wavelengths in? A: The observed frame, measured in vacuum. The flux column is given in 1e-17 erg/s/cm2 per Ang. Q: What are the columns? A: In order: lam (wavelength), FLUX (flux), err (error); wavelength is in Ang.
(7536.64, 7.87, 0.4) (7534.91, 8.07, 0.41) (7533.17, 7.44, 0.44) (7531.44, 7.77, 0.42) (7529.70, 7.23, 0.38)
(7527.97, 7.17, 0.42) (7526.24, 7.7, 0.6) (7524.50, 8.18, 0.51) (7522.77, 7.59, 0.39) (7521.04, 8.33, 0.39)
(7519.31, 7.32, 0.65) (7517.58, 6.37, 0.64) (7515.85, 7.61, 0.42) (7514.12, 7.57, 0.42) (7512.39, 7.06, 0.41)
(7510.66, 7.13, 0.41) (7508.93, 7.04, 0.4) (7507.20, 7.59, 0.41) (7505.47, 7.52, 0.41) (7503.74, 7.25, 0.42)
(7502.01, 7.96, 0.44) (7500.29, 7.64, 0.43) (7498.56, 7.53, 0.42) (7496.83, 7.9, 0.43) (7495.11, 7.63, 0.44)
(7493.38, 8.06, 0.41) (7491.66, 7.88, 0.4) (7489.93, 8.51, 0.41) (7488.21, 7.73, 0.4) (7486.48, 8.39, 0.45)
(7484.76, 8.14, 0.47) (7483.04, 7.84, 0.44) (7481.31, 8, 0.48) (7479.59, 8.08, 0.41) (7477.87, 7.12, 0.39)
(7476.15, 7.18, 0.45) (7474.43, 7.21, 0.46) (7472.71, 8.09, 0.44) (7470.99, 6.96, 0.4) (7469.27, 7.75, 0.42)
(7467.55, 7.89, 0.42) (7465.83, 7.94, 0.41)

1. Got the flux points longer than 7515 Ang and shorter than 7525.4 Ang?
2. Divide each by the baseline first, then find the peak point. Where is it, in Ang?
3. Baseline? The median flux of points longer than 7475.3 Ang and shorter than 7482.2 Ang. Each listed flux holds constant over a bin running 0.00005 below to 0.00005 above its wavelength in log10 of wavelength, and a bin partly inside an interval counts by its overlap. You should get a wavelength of 7521.04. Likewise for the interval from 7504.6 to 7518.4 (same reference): 7515.85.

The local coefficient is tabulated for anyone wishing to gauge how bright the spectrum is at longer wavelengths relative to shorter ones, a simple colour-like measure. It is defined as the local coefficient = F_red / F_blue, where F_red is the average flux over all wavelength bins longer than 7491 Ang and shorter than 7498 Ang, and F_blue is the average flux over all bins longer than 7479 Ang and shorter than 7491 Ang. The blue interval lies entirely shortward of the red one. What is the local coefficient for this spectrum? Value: 0.97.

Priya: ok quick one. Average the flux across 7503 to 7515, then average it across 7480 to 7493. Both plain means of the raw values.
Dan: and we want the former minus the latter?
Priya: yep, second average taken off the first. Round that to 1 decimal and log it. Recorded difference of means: -0.8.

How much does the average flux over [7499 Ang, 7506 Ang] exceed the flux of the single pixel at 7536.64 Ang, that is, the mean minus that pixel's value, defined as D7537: -0.3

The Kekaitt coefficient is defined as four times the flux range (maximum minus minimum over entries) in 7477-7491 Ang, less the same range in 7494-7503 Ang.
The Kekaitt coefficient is 5.1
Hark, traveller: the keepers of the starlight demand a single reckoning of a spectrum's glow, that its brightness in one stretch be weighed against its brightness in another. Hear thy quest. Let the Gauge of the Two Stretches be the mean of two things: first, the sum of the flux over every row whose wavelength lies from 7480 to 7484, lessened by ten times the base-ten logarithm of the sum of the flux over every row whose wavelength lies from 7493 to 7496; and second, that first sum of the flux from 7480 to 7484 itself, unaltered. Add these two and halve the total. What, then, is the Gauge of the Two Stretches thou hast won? 9.9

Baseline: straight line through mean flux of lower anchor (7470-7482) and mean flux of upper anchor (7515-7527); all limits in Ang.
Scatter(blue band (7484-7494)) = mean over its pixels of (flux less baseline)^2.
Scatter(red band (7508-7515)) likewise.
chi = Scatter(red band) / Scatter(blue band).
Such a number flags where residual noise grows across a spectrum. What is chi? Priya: 0.4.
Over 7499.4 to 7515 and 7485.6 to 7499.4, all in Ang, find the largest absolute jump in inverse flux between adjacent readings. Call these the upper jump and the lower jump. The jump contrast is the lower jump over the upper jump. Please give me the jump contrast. 1.0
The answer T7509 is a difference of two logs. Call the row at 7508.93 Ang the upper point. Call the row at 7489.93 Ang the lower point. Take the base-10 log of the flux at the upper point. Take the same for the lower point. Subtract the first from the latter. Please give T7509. 0.08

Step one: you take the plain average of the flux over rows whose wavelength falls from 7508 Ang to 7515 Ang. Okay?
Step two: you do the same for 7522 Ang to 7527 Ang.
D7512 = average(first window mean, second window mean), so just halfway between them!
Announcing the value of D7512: 7.51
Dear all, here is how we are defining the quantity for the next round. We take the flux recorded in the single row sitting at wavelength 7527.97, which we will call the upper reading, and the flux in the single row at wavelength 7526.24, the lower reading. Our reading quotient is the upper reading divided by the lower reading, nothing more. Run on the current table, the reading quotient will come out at 0.93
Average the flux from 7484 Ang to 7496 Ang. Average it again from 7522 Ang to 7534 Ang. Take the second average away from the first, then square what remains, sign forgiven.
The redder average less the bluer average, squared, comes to 0.22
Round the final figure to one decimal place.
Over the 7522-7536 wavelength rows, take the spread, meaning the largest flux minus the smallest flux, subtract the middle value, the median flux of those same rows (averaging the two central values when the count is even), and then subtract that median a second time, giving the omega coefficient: -14.3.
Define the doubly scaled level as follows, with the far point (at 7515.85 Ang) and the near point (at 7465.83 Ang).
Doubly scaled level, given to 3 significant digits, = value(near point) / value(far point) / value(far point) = 0.137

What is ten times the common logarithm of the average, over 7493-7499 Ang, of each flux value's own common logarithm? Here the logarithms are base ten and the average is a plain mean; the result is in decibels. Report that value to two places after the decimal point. -0.50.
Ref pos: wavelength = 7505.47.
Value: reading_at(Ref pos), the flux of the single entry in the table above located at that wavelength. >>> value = 7.52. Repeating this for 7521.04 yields 8.33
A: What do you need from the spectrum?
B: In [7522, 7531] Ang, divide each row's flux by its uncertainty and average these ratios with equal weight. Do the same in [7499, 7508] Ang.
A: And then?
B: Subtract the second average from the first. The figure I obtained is -1.1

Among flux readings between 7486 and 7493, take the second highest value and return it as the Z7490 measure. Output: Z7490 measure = 8.39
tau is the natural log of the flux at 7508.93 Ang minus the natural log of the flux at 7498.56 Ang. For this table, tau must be -0.07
